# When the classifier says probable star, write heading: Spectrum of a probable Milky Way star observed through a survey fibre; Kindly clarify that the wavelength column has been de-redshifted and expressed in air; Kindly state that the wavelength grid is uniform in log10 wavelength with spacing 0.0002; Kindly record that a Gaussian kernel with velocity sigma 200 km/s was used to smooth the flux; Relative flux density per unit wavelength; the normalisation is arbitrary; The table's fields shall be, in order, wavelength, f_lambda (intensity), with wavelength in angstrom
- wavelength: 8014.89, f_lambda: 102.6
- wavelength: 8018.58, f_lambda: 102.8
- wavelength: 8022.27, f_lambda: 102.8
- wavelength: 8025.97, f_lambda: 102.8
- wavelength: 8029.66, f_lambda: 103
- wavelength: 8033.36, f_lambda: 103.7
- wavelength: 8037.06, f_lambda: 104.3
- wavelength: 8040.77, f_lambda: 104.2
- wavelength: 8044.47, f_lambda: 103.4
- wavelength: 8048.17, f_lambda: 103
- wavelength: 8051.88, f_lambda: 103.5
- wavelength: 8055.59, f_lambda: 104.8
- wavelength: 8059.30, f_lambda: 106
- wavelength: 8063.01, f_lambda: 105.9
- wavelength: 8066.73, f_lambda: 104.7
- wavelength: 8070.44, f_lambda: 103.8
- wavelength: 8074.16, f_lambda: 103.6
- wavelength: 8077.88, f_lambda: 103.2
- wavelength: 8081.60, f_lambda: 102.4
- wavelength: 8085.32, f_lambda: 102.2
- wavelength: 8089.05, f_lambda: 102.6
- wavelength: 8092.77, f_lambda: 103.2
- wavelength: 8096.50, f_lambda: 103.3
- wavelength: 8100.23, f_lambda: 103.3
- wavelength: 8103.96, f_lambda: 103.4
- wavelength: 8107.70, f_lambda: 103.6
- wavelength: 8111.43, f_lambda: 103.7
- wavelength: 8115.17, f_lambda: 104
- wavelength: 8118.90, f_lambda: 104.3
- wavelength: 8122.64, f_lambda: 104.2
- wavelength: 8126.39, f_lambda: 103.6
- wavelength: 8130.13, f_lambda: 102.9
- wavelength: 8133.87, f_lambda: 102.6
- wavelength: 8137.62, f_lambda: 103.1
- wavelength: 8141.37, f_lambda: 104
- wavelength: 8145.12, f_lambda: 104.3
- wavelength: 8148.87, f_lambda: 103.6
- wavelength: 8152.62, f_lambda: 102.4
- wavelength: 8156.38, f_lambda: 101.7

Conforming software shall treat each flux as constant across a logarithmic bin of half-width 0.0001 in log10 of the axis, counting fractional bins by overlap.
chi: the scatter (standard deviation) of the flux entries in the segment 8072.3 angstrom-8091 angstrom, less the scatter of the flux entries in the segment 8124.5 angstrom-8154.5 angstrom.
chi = -0.1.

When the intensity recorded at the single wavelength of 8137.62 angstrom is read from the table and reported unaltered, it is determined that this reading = 103.1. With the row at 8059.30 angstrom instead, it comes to 106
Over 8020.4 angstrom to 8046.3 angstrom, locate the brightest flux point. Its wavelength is 8037.06 angstrom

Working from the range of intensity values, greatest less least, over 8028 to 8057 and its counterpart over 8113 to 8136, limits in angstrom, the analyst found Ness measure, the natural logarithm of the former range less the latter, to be -2.3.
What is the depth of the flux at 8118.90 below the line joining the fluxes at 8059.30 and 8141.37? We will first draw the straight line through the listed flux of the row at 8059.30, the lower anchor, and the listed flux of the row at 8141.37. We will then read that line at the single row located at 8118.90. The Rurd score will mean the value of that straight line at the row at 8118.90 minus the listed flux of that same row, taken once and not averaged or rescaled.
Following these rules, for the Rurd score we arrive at 0.2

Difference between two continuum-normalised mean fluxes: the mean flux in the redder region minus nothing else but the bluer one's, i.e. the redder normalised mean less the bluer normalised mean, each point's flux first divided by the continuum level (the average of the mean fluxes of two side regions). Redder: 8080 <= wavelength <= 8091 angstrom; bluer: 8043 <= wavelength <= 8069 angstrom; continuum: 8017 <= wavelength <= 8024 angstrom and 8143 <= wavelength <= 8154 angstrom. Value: -0.020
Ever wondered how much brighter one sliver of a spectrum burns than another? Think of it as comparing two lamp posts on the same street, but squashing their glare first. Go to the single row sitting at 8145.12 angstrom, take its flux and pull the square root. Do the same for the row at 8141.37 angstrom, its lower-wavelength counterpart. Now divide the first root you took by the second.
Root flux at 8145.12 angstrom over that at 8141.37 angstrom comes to 1.00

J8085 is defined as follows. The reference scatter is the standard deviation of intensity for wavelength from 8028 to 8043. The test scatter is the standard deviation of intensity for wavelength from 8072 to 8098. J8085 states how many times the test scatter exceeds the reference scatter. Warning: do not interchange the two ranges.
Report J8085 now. 0.9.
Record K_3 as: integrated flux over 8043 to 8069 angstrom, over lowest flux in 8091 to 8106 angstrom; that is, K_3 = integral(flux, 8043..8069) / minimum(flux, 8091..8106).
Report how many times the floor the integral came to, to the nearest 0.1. 26.3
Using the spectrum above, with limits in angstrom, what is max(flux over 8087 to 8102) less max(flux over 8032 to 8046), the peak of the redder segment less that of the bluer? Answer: -1.0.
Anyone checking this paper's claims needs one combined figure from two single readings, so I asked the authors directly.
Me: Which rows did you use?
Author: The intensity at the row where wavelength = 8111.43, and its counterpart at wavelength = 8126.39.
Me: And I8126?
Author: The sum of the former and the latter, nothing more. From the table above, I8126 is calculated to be 207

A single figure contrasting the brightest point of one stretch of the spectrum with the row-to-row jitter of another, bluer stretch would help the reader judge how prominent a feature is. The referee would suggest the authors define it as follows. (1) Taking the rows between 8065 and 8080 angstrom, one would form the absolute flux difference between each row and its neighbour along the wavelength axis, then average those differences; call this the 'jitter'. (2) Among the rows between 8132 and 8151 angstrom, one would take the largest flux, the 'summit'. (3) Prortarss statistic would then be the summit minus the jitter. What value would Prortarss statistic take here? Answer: 103.8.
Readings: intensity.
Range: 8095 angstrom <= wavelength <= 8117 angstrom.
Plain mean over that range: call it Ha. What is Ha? 104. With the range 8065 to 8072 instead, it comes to 104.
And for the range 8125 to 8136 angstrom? 103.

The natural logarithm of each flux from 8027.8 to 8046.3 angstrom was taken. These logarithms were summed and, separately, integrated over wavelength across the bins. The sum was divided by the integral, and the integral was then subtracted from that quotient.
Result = -85.6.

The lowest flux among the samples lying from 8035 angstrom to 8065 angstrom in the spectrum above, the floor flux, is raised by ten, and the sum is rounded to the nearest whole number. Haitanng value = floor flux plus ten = 113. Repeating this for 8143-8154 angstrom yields 112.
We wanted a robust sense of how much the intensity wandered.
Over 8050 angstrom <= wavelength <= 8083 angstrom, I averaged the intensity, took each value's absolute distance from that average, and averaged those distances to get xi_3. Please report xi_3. 1.01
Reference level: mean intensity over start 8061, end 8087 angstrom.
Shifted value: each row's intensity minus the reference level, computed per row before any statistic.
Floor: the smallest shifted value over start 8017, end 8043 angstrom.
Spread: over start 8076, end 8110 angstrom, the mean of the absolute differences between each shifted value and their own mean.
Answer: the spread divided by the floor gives -0.5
